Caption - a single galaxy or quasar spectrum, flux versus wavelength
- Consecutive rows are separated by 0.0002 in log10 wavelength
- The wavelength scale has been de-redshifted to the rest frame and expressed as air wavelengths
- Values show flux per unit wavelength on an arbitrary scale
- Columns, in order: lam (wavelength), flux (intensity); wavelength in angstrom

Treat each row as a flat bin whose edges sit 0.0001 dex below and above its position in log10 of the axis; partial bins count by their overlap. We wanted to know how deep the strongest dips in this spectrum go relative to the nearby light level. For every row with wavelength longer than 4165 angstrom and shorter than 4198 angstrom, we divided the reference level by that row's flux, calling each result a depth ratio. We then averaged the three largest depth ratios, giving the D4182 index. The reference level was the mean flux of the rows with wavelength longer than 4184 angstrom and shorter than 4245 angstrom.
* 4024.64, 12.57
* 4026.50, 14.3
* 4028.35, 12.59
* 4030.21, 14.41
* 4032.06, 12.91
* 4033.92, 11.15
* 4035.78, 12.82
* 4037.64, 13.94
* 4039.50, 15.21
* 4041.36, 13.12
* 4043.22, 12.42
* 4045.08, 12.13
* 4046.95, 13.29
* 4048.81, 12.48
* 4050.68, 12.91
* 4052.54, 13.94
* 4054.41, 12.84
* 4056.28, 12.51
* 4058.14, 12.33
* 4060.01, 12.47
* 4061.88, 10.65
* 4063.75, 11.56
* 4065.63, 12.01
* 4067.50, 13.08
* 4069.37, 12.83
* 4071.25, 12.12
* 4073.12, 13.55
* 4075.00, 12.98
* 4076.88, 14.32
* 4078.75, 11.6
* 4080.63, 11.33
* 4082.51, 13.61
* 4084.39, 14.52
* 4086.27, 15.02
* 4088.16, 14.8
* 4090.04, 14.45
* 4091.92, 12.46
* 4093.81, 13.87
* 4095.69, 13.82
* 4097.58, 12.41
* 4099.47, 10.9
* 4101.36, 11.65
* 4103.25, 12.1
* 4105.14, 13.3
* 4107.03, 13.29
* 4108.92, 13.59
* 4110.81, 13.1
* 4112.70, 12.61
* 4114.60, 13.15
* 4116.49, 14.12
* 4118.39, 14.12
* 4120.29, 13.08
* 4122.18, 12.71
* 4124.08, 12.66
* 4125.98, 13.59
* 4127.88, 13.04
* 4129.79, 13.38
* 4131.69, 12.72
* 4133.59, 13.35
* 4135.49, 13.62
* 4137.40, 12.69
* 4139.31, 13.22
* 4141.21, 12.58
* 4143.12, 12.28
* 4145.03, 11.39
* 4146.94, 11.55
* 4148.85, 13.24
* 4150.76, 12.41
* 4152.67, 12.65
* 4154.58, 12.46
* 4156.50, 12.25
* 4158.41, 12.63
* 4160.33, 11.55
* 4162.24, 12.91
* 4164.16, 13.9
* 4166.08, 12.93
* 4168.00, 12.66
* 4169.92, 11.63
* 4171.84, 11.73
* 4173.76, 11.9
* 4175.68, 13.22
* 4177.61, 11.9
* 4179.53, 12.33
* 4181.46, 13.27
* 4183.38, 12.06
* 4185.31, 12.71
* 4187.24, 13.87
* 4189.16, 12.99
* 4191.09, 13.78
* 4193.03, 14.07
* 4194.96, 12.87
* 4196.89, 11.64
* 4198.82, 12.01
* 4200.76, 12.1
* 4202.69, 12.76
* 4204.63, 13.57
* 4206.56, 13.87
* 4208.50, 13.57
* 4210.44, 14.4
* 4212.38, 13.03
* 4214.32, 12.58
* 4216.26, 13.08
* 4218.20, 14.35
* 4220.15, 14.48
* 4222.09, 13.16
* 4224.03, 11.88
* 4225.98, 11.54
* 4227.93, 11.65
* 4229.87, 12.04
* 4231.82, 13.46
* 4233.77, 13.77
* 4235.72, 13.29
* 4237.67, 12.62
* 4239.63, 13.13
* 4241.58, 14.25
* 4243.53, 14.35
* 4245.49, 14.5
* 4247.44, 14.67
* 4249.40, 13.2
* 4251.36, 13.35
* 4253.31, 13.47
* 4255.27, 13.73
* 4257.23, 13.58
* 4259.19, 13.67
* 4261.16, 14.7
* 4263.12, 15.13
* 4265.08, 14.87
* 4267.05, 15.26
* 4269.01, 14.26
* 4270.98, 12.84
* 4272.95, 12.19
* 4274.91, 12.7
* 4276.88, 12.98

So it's 1.13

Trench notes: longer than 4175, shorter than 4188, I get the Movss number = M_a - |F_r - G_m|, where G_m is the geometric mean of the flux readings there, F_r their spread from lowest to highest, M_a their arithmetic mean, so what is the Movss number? 2.0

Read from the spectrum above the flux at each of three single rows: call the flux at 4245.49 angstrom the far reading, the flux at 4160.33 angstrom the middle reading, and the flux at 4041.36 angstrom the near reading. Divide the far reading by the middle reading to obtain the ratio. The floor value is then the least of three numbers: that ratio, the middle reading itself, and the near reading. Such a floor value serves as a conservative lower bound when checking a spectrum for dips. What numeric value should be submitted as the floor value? 1.26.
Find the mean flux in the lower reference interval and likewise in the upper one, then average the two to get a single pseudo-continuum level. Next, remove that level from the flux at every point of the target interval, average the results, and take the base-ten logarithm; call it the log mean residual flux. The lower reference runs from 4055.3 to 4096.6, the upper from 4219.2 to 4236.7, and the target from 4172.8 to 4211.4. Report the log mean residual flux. -1.4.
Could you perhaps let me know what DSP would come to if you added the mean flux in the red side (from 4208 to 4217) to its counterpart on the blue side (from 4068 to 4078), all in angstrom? 26.5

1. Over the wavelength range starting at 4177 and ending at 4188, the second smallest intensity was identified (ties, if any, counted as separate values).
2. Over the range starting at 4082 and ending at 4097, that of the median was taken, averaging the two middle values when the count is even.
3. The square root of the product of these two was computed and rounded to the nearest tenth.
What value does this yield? 13.1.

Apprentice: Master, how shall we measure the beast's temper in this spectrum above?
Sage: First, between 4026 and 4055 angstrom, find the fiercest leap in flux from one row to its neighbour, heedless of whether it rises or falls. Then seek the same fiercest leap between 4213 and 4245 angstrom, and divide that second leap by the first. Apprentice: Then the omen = 0.68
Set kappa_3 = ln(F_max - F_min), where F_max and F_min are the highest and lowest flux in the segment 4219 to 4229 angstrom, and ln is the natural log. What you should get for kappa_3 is 1.1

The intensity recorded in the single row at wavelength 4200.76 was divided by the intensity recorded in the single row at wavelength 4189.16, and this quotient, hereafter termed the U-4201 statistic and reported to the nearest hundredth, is 0.93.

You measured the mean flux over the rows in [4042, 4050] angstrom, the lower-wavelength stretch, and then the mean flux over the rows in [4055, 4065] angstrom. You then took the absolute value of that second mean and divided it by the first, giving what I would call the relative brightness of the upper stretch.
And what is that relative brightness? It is 0.95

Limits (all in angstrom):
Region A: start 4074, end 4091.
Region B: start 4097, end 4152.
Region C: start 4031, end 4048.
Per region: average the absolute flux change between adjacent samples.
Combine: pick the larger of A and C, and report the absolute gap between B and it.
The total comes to 0.63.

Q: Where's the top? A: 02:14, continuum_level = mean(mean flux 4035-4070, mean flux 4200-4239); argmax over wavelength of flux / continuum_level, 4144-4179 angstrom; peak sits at 4164.16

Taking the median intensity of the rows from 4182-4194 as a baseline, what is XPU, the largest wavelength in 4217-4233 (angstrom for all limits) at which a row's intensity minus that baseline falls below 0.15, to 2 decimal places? 4231.82 angstrom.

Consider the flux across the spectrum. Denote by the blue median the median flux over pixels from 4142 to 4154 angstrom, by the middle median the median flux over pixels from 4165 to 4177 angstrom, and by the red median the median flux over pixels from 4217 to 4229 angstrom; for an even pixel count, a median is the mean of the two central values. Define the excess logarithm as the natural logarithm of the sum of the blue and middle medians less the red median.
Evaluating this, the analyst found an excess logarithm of 2.49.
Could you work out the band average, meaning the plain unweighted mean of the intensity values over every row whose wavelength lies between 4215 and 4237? 13.0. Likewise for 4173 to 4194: 12.9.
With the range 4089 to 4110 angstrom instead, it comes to 12.9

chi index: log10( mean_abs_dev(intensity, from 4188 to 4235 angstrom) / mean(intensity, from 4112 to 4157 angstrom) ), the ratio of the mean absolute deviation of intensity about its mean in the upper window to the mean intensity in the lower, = -1.22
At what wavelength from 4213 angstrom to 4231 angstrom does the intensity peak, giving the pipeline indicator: 4220.15 angstrom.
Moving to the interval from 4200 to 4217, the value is 4210.44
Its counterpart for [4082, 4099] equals 4086.27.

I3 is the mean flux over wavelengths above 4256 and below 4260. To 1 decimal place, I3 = 13.6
